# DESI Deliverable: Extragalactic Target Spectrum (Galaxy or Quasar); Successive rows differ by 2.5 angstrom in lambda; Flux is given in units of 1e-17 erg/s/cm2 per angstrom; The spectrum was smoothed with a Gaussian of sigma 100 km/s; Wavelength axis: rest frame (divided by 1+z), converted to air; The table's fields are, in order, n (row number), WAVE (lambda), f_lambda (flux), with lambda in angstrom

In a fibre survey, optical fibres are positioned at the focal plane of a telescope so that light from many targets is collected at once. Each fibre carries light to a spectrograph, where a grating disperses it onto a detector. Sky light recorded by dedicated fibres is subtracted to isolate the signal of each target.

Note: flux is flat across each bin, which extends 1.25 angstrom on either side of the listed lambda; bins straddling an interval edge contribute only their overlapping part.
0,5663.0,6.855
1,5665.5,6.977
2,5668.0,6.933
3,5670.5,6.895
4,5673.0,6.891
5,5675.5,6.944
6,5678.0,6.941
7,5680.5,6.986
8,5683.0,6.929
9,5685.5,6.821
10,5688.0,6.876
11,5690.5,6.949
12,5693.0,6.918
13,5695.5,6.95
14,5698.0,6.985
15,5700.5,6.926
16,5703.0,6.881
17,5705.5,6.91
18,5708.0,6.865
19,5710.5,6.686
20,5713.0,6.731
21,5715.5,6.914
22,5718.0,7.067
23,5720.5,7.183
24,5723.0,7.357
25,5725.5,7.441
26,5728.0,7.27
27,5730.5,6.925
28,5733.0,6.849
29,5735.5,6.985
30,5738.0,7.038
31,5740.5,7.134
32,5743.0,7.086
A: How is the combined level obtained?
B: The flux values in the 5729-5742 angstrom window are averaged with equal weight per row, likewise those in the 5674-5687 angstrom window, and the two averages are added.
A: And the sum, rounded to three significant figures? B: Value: 13.9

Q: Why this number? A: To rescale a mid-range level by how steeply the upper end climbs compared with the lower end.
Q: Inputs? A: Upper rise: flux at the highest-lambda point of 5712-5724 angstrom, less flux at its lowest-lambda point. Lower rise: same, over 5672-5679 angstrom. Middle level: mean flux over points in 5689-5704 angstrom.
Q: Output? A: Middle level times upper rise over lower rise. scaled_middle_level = 87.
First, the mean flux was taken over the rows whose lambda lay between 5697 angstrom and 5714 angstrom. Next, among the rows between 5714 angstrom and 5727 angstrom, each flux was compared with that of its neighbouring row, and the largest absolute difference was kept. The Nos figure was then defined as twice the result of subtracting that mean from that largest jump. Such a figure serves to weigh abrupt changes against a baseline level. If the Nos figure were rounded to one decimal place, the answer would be -13.4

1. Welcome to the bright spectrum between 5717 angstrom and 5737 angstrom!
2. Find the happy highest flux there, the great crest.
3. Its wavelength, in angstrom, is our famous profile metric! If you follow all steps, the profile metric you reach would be 5725.5 angstrom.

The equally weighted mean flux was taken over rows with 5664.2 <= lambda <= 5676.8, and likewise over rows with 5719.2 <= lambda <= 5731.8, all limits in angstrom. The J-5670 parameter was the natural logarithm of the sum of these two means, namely 2.65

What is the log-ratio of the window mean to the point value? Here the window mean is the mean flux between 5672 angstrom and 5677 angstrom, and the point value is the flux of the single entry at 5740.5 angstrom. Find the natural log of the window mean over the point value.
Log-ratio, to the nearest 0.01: -0.03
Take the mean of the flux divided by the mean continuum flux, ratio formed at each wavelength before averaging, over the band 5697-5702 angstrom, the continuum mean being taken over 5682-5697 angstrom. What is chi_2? 1.01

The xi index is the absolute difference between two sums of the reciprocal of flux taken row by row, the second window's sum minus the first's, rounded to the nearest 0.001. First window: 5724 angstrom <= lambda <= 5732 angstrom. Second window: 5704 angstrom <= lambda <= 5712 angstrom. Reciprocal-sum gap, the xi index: 0.024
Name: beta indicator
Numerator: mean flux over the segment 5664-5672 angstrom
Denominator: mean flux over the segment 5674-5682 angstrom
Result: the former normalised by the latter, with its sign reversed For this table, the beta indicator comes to -0.997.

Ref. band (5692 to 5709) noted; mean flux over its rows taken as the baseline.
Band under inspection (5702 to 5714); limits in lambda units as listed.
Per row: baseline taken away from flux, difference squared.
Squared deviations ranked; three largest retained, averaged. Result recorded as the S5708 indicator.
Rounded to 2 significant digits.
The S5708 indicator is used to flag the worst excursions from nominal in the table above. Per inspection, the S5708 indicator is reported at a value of 0.031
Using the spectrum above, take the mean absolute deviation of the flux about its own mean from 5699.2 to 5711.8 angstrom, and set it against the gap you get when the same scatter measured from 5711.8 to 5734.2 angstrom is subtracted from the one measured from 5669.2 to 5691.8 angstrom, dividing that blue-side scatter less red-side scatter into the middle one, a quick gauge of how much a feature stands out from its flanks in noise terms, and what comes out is -0.4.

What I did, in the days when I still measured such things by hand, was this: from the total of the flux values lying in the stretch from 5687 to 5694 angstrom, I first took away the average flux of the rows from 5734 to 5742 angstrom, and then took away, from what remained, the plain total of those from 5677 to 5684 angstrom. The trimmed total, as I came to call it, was -7.2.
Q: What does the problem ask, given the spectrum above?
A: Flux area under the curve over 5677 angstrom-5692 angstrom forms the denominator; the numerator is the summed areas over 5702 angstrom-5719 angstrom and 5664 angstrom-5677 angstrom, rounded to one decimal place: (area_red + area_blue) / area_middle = 2.0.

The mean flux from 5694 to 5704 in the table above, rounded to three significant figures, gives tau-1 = 6.94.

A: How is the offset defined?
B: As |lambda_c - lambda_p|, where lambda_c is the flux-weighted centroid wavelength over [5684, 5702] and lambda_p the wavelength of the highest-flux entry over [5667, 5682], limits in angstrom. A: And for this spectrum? 12.5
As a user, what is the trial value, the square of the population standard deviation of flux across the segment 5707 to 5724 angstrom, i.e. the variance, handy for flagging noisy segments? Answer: 0.051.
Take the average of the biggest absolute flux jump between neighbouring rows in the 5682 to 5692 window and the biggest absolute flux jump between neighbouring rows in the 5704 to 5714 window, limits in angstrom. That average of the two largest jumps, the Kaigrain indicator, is 0.14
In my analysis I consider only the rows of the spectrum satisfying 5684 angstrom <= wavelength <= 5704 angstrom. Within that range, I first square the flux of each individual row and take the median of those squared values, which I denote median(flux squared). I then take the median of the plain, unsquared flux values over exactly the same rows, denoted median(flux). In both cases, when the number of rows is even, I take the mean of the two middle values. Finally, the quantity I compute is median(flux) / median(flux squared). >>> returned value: 0.144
